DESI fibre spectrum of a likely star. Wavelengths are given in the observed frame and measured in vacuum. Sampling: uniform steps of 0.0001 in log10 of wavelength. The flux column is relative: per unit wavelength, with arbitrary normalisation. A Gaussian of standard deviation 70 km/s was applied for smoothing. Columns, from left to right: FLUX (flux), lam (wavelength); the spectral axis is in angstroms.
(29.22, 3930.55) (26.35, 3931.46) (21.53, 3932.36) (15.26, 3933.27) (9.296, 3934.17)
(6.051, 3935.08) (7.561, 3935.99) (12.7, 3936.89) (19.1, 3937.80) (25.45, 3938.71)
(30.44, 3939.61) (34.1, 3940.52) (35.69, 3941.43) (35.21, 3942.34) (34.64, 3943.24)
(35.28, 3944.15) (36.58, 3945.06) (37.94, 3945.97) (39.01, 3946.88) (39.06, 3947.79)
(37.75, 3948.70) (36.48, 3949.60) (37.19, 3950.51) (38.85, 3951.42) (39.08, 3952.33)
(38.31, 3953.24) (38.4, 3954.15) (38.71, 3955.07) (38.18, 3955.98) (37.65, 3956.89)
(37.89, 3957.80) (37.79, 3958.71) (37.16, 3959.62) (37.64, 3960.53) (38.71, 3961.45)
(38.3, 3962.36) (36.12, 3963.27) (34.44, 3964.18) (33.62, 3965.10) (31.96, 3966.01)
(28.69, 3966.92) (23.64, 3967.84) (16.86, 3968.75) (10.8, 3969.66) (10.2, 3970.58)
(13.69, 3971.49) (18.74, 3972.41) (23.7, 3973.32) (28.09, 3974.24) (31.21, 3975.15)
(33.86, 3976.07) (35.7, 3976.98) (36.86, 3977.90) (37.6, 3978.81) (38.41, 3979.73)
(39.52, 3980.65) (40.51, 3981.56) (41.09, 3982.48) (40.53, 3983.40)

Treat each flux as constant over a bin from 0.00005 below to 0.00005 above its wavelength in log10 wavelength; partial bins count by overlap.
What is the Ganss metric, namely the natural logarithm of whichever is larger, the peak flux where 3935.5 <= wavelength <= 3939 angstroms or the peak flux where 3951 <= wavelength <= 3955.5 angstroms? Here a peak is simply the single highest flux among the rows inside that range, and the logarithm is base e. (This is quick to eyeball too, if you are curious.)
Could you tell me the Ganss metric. 3.67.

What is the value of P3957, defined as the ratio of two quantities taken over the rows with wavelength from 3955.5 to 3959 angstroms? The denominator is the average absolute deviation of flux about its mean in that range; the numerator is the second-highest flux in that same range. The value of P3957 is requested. 241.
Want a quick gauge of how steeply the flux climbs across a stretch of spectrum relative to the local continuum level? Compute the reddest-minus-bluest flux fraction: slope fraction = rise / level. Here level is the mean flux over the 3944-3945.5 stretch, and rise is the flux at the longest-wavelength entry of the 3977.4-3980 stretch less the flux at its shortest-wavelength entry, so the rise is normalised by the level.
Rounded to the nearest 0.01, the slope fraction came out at 0.04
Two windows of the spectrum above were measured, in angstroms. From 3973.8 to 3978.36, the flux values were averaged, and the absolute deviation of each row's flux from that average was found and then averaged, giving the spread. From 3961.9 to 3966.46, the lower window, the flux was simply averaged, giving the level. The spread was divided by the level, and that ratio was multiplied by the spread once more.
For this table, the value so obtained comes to 0.22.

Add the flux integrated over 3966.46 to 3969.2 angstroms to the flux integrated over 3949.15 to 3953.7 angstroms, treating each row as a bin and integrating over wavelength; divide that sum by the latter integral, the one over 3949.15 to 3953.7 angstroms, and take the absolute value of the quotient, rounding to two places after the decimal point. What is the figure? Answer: 1.37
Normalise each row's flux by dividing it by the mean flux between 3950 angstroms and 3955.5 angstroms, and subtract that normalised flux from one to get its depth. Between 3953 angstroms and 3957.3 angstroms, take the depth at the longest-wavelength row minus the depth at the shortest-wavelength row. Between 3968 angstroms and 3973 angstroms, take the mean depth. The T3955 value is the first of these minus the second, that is -0.6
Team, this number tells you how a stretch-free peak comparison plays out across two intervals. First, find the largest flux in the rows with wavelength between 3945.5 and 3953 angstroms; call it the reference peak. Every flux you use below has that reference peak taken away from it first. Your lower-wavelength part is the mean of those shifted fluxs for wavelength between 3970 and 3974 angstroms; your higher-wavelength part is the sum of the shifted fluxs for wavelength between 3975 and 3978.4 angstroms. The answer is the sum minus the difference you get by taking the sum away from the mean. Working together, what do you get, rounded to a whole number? -15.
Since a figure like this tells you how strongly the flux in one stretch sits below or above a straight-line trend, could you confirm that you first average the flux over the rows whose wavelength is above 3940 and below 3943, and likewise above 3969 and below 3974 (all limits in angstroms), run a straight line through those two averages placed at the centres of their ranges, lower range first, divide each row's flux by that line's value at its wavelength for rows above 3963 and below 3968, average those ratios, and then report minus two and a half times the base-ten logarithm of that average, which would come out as -0.5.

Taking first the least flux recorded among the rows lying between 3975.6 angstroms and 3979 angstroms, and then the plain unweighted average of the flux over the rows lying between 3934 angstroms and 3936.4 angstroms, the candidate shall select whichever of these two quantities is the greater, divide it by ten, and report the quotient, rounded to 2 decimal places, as 3.39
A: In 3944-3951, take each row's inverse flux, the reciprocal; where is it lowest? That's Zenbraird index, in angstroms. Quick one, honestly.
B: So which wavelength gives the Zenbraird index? 3947.79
